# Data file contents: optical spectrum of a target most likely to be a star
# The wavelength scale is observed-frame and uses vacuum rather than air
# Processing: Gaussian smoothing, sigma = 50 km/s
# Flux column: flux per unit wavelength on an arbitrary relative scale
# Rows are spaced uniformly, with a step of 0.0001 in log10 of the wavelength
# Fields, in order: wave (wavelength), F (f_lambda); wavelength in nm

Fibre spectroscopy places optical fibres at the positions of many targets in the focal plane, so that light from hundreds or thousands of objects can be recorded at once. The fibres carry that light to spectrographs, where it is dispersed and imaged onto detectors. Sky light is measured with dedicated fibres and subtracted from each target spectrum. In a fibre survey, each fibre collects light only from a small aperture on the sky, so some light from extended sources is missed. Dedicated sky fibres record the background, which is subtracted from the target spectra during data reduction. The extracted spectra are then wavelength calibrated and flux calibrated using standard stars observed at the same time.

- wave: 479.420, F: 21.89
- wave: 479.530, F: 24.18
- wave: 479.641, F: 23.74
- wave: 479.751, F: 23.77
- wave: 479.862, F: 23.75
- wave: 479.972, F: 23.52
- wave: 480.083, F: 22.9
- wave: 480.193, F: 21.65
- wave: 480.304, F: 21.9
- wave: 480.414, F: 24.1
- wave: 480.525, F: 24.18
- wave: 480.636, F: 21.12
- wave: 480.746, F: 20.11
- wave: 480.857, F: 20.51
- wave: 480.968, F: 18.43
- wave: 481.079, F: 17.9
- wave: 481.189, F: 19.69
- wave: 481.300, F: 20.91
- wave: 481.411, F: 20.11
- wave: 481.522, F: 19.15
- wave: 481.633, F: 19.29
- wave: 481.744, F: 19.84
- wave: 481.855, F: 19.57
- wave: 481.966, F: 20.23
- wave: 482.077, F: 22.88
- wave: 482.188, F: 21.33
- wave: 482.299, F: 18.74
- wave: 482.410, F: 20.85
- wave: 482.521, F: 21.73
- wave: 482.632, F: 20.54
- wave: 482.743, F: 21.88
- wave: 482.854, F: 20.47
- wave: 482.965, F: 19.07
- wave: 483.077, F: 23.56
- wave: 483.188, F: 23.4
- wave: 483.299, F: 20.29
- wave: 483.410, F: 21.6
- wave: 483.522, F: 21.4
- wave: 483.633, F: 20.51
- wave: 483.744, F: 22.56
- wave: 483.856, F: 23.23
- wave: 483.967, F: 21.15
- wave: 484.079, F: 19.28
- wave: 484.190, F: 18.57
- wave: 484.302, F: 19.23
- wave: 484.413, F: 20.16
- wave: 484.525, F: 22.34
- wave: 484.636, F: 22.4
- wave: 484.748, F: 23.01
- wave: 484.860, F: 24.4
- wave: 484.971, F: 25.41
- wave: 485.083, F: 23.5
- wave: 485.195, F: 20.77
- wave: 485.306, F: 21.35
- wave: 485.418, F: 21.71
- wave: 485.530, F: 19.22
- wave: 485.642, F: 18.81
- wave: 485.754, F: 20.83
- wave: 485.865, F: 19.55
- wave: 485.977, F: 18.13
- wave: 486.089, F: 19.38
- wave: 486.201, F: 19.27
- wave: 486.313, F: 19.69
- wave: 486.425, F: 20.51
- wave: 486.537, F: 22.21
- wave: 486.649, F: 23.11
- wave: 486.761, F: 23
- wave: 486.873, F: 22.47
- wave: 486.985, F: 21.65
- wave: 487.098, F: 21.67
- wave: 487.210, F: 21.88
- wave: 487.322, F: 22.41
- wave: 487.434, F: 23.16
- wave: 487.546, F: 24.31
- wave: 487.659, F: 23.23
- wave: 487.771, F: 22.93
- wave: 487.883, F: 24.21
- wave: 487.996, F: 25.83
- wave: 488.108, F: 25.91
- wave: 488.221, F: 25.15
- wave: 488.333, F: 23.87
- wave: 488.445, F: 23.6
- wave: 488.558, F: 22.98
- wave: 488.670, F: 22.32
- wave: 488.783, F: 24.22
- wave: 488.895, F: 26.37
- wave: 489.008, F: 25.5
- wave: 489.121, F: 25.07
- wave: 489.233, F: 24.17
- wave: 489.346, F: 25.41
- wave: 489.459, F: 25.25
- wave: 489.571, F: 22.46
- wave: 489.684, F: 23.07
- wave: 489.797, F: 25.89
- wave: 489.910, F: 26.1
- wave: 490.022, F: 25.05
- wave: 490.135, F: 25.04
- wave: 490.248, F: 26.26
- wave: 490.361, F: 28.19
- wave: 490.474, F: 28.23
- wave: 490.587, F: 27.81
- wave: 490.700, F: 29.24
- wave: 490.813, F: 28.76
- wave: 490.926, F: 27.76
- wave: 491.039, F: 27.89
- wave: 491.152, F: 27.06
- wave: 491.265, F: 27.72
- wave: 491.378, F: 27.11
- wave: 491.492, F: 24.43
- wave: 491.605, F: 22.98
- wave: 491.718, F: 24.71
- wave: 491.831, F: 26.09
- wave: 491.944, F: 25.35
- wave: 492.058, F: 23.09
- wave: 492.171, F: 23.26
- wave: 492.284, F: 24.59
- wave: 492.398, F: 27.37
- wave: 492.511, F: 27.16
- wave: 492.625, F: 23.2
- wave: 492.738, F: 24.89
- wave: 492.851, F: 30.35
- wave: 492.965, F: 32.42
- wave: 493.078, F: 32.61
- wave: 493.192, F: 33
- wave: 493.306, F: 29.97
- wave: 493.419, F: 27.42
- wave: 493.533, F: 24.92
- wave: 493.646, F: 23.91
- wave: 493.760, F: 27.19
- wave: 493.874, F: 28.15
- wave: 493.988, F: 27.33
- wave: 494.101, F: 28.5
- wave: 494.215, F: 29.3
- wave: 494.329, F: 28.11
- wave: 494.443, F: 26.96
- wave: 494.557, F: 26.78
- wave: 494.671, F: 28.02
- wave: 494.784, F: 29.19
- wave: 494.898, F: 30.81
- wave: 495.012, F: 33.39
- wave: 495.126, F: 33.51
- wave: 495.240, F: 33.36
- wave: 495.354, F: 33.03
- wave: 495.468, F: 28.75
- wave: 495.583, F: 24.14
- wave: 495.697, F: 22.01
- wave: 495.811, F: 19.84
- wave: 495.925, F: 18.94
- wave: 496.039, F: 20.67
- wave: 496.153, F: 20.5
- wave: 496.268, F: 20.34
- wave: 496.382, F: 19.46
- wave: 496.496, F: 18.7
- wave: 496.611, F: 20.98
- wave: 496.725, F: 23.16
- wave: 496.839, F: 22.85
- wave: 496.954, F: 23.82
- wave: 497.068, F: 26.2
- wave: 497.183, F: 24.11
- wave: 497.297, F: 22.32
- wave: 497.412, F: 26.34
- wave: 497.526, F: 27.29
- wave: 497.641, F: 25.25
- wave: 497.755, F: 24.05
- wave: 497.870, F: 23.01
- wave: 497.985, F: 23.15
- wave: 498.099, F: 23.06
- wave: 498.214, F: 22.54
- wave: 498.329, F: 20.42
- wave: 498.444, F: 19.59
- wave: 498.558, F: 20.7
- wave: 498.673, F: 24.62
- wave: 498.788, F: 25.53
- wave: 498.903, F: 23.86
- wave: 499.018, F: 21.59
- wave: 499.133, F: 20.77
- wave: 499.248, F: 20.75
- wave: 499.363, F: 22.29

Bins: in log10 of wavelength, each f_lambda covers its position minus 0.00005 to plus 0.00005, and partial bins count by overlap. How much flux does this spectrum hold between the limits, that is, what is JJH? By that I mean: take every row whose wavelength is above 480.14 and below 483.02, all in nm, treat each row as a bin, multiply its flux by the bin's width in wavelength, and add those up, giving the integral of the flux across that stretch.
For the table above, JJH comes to 59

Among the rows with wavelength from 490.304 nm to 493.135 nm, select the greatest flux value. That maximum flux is 32.61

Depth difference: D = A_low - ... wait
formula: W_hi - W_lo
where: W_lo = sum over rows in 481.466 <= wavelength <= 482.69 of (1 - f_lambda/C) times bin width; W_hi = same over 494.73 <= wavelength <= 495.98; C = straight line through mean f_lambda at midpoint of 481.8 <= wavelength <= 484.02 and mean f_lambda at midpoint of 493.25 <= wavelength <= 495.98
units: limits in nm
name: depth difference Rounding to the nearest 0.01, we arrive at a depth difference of -0.02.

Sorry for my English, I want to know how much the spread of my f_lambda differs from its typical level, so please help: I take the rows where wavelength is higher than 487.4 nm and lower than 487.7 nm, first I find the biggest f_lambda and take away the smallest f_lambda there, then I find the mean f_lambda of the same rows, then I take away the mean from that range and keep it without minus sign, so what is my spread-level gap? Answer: 22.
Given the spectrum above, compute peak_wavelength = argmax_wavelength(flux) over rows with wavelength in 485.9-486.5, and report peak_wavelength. 486.425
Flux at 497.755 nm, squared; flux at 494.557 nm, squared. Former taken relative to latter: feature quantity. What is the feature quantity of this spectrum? 0.81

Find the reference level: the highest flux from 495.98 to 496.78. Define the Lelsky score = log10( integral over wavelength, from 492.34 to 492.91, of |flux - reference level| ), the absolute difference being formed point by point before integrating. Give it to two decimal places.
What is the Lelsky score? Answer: 0.29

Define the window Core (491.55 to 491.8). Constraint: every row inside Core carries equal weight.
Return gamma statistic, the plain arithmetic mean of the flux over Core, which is 24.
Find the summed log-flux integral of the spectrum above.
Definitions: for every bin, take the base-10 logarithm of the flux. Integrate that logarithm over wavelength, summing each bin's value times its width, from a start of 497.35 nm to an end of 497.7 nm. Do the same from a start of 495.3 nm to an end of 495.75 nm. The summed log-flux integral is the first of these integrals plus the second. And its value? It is 1.14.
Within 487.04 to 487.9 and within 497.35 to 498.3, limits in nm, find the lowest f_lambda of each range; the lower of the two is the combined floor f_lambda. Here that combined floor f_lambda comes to 21.7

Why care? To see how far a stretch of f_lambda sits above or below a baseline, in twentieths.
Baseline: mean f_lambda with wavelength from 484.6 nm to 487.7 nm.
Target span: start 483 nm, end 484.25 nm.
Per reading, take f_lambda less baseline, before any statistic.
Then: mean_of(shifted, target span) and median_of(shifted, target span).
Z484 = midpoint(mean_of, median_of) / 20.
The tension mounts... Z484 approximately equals -0.014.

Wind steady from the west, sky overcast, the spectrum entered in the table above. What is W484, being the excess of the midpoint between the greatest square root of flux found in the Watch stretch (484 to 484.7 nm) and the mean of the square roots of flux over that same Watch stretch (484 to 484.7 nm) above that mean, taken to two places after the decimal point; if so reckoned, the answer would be 0.11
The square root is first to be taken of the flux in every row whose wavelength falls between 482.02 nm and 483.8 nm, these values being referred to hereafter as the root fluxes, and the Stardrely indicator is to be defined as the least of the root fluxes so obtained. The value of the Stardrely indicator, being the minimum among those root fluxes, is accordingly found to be 4.33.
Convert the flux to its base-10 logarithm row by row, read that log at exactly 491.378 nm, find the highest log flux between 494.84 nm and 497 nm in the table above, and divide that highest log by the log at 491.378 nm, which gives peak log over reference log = 1.06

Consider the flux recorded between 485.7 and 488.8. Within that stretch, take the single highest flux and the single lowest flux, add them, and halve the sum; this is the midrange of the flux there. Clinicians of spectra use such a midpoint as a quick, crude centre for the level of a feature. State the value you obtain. 22.0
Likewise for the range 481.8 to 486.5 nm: 21.8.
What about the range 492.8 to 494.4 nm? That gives 28.5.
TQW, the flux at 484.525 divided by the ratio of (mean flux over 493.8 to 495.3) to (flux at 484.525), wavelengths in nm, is 17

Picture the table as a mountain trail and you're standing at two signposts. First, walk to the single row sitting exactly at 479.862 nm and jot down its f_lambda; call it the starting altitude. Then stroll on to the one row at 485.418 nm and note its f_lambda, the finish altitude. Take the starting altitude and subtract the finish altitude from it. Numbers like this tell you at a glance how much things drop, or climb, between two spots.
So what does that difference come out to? 2.0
